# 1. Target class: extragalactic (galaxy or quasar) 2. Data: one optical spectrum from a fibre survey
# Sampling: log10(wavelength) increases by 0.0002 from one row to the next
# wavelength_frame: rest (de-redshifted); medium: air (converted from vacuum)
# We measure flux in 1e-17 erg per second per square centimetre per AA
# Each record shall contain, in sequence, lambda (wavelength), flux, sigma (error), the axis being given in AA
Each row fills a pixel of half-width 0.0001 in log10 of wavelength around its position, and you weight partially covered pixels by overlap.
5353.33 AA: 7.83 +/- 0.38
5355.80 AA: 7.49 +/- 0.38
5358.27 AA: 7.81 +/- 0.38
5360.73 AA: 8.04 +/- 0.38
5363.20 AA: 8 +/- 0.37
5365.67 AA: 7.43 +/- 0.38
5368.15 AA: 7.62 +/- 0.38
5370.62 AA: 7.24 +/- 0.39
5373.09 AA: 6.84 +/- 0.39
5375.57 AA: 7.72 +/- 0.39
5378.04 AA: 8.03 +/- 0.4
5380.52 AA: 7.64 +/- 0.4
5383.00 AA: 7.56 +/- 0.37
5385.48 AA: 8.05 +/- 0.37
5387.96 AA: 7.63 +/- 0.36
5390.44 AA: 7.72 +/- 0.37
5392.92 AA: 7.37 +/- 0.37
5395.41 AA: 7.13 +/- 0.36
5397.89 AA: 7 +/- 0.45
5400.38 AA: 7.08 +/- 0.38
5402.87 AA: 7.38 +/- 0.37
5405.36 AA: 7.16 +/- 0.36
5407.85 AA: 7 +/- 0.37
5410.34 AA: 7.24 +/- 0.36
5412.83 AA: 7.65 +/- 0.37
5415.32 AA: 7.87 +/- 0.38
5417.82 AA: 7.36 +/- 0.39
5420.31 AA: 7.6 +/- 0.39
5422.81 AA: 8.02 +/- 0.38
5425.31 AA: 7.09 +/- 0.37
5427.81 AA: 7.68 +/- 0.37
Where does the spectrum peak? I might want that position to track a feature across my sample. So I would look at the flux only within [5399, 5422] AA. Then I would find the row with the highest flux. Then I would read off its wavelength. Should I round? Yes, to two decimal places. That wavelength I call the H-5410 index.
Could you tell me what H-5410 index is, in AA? 5415.32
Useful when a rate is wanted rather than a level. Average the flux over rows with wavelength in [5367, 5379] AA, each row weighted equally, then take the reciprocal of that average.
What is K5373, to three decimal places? 0.134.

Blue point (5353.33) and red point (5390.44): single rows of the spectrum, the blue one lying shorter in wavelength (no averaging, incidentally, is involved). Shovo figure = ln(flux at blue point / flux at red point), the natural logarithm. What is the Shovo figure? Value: 0.01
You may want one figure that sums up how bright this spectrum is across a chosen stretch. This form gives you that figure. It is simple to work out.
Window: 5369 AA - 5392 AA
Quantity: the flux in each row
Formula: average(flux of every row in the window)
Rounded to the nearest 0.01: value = 7.60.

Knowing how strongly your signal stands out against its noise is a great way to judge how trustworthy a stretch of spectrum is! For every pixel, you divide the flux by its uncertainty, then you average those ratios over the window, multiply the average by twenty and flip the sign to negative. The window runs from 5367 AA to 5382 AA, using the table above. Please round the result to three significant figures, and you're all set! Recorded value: -384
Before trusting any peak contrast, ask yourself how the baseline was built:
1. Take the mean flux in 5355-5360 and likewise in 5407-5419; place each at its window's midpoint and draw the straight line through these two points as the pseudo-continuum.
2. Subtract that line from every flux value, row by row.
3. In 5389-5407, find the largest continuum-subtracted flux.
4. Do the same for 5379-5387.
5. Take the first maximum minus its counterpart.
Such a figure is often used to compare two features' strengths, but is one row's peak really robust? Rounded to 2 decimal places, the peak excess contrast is -0.31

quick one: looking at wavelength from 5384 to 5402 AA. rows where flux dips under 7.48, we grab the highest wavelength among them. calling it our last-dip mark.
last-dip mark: 5400.38 AA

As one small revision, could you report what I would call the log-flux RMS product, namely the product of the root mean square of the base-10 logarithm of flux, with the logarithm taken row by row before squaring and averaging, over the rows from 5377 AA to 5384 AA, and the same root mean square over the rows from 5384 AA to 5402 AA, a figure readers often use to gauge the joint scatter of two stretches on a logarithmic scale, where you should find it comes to 0.774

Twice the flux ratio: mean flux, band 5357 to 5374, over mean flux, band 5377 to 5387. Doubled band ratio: 1.94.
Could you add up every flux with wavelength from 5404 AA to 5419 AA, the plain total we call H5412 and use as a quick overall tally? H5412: 44.3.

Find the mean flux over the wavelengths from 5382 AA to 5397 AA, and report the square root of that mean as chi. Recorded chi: 2.75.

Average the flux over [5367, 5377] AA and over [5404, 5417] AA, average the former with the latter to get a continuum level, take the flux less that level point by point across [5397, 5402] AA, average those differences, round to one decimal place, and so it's -0.3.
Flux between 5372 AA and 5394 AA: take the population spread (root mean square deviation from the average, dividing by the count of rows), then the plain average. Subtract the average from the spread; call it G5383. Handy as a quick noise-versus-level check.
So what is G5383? -7.28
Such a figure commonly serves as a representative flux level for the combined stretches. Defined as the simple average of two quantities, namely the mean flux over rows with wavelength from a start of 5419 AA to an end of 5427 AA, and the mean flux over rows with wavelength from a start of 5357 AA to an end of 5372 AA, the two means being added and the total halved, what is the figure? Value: 7.63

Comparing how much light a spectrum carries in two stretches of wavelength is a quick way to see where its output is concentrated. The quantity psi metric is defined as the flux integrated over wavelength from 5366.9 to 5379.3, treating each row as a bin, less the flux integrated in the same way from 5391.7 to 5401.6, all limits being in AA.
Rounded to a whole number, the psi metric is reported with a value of 22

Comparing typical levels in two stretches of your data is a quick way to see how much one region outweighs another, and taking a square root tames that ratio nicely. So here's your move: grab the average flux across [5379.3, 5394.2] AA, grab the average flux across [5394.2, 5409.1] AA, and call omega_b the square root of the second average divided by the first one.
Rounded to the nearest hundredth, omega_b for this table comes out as 0.96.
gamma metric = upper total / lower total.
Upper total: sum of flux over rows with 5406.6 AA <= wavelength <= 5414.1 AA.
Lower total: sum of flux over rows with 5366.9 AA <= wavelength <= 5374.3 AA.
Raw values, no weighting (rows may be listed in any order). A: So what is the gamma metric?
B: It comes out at 1.01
